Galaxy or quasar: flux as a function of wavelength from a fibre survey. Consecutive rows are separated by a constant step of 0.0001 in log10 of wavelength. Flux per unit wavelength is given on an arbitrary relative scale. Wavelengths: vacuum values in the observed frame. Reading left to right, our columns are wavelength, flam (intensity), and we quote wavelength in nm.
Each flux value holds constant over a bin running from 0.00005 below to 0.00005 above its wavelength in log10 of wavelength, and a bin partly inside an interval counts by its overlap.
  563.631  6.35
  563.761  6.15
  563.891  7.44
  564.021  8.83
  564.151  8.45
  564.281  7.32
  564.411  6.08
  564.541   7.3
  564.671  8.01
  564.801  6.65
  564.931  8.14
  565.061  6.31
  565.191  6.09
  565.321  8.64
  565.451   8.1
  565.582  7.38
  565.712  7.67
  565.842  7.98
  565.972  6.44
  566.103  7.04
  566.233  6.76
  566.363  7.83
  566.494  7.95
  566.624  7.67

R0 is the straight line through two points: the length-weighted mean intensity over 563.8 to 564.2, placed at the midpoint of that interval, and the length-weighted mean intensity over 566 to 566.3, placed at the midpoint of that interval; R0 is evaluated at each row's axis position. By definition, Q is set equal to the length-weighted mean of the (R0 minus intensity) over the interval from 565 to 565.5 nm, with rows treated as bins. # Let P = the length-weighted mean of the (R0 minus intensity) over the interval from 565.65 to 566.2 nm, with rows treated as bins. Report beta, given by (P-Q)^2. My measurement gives 0.14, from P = -0.27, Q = 0.10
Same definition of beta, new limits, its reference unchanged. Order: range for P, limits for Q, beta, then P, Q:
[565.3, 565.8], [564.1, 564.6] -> 1.75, -0.69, 0.63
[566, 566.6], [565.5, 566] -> 0.04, -0.59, -0.38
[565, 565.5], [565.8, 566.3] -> 0.04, 0.10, -0.11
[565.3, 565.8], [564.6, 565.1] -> 0.92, -0.69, 0.27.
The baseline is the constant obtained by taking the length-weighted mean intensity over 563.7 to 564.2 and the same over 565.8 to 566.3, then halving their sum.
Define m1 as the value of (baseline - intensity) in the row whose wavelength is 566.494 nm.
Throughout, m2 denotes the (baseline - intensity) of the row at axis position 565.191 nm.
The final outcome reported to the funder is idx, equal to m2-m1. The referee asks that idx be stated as 1.9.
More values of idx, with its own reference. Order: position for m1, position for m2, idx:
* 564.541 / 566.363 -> -0.5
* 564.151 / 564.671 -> 0.4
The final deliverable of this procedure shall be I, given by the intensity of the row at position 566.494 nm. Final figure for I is 7.95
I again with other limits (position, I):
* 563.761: 6.15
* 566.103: 7.04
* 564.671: 8.01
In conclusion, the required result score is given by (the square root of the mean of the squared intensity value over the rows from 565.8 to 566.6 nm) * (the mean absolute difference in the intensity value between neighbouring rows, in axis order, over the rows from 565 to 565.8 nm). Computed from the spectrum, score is 6.4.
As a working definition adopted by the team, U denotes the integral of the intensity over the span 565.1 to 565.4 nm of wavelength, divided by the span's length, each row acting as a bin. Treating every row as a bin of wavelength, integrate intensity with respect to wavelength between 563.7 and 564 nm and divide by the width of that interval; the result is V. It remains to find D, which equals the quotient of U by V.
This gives 1.03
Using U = 7.3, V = 7.09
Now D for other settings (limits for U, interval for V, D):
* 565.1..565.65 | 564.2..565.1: 1.05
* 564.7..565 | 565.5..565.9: 0.97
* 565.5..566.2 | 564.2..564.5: 1.07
